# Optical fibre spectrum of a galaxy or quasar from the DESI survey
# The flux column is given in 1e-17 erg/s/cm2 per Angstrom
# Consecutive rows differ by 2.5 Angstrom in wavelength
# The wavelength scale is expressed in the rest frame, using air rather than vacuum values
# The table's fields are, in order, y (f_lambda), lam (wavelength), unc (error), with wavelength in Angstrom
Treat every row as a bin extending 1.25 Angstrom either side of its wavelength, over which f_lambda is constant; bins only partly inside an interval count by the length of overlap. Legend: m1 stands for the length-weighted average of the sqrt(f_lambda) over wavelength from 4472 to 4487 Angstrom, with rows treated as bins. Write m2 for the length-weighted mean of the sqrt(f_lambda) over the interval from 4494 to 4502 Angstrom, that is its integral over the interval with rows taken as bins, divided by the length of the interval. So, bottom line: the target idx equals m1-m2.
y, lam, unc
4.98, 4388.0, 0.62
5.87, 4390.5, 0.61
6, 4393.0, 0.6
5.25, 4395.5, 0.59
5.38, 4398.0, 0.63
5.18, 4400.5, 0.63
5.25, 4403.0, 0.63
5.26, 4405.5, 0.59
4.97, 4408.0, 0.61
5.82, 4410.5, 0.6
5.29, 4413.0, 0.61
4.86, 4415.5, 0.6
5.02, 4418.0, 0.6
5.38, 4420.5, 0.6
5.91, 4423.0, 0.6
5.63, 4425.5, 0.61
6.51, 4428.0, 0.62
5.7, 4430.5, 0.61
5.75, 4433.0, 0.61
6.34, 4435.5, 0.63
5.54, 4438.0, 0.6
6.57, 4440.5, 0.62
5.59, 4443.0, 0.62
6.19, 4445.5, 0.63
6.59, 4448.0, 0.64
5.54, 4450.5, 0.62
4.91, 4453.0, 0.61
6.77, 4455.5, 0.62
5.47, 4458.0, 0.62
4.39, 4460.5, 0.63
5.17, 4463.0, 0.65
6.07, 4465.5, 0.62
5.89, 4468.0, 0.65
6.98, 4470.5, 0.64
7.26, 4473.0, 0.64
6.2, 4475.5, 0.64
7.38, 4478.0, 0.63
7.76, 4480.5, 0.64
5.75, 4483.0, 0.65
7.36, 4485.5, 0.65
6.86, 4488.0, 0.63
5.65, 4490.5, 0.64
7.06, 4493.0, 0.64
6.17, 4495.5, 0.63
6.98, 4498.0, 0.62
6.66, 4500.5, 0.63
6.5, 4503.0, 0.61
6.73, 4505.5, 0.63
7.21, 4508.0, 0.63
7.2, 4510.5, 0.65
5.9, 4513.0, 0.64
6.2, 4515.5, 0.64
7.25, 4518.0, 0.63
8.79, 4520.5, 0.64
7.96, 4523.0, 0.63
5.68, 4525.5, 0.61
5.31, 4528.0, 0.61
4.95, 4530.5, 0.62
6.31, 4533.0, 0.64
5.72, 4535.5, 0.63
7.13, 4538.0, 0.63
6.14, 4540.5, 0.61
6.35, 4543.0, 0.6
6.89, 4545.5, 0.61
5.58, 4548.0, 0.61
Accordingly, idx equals 0.06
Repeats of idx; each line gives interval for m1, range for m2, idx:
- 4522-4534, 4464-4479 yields -0.12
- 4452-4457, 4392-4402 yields 0.08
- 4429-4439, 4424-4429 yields -0.04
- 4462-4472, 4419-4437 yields 0.04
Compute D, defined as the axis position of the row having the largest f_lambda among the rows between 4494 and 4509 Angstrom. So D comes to 4508.0 Angstrom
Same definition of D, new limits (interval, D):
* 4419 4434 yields 4428.0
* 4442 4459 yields 4455.5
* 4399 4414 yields 4410.5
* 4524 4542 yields 4538.0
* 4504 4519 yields 4518.0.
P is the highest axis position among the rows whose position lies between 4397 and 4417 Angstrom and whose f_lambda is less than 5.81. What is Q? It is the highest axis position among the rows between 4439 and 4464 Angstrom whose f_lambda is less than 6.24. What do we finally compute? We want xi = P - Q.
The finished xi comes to -47.5 Angstrom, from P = 4415.5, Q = 4463.0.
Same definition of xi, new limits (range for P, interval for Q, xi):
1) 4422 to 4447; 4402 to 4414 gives 30.0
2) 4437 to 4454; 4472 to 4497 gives -42.5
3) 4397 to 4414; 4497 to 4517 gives -102.5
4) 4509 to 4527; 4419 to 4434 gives 92.5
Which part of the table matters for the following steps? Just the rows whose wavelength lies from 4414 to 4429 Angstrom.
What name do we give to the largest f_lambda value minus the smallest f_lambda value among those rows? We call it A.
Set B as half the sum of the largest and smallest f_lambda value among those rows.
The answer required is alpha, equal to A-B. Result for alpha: -4.0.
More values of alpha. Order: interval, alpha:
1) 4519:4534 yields -3.0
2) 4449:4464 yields -3.2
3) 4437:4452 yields -5.0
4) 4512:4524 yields -4.5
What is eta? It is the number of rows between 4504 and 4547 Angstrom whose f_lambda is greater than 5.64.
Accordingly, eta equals 15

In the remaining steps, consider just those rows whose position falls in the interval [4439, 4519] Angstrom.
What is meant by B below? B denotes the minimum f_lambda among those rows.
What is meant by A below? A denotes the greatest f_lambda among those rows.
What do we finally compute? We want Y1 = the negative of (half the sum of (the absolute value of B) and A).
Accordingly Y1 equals -6.1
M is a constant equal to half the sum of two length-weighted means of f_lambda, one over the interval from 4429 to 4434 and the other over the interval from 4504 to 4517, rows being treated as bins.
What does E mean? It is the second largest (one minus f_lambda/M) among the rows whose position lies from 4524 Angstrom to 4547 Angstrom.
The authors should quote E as 0.14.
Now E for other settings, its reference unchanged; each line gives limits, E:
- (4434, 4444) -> 0.10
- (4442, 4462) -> 0.21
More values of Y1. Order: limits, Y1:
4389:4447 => -5.7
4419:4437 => -5.9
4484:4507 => -6.5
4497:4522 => -7.3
